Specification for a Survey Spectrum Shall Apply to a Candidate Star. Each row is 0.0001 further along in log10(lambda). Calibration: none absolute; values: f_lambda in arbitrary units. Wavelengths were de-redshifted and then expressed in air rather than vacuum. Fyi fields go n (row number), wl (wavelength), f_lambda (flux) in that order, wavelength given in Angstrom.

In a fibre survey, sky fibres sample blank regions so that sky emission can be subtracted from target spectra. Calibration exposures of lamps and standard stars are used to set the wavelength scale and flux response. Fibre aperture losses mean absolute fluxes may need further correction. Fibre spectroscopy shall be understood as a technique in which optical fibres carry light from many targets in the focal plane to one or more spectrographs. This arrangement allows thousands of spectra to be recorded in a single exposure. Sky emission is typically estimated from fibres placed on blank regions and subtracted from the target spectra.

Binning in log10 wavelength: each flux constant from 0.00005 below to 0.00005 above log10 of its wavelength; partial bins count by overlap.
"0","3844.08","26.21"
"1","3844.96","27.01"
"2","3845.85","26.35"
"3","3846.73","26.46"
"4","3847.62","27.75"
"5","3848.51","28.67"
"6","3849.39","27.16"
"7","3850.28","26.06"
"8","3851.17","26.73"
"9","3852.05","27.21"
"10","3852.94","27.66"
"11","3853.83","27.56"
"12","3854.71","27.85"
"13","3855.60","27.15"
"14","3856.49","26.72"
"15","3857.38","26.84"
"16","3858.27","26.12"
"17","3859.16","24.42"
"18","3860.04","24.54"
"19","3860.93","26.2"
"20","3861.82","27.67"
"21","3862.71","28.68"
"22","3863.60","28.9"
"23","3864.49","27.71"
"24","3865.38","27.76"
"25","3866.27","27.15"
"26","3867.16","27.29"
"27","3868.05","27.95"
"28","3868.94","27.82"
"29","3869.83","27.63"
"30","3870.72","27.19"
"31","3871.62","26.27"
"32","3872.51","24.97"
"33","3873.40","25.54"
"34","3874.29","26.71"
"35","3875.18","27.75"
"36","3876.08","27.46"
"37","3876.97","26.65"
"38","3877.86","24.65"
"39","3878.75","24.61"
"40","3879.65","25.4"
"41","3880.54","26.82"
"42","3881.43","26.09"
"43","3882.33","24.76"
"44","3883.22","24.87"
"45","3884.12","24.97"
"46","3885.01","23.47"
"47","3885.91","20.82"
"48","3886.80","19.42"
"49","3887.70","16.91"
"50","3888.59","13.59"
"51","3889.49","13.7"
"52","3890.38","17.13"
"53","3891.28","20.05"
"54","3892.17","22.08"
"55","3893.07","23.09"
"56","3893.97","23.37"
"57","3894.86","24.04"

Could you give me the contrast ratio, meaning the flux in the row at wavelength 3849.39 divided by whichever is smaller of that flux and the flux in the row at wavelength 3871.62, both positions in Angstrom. 1.03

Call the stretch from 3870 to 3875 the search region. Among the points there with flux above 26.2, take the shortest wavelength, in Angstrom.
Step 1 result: 3870.72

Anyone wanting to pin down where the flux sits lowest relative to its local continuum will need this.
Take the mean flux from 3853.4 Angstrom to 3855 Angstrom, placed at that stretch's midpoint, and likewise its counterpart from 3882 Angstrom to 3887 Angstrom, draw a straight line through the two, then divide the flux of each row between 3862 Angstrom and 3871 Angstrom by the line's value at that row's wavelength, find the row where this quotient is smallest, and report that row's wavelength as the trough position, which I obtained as 3866.27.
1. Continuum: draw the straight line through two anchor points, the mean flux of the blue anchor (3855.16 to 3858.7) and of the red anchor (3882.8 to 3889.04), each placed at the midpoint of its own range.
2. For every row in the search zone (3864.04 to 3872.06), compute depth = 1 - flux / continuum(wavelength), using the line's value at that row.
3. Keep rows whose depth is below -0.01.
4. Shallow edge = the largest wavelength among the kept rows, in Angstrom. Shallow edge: 3871.62 Angstrom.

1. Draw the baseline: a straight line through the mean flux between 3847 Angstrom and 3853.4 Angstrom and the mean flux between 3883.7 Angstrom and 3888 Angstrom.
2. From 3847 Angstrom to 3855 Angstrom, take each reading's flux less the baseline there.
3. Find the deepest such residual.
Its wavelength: 3850.28 Angstrom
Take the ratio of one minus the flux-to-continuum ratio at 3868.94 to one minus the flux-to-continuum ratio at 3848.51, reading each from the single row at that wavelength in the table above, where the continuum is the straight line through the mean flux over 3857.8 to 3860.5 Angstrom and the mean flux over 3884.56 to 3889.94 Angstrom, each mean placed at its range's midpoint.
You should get 7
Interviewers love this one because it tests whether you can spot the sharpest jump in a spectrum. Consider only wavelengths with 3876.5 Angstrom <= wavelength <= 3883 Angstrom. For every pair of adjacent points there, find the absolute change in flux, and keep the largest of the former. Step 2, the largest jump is 2.00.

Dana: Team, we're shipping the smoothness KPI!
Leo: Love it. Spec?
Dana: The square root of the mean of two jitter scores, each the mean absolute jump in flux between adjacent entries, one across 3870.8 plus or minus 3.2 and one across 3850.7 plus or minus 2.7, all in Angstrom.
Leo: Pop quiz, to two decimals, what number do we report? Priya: 0.85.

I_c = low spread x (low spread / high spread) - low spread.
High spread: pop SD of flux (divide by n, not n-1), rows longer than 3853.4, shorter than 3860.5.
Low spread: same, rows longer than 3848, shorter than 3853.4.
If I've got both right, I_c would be -0.3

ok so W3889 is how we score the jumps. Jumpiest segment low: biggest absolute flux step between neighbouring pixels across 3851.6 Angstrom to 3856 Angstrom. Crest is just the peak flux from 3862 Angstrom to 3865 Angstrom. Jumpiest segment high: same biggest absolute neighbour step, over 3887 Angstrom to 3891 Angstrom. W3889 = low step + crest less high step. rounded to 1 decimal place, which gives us 26.2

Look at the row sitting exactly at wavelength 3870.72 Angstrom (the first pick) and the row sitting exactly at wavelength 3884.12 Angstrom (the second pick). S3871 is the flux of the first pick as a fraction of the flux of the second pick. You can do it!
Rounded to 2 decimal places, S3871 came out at 1.09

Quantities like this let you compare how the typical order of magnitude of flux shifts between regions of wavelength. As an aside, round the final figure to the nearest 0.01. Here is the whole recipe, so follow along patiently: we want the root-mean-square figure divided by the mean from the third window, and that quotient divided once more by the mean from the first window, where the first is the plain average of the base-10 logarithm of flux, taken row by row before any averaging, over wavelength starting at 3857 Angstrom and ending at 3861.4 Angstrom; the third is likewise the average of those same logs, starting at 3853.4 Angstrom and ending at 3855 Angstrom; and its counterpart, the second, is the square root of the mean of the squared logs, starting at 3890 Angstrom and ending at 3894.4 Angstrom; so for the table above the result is 0.65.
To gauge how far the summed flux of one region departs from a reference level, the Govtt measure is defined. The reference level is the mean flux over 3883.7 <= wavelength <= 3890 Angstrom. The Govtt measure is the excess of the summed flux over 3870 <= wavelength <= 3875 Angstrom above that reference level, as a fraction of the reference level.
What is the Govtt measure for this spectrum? 6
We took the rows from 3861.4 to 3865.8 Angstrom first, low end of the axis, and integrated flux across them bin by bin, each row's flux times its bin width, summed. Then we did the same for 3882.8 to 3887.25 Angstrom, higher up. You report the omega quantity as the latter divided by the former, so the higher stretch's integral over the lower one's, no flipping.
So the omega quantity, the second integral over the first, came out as 0.81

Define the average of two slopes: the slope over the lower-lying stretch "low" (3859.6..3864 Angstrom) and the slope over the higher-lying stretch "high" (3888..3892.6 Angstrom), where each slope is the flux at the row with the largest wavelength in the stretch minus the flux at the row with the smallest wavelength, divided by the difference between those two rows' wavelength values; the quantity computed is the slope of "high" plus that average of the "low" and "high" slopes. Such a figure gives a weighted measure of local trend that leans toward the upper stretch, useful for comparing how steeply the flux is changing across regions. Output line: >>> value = 4.17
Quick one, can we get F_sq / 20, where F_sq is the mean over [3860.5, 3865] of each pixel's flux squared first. 39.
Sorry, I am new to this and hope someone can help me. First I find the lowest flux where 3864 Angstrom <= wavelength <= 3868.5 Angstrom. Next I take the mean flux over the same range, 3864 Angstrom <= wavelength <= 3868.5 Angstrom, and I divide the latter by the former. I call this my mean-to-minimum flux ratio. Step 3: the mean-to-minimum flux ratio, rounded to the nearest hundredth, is 1.02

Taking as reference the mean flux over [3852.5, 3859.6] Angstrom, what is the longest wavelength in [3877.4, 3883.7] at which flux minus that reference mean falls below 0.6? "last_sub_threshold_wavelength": 3883.22 Angstrom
